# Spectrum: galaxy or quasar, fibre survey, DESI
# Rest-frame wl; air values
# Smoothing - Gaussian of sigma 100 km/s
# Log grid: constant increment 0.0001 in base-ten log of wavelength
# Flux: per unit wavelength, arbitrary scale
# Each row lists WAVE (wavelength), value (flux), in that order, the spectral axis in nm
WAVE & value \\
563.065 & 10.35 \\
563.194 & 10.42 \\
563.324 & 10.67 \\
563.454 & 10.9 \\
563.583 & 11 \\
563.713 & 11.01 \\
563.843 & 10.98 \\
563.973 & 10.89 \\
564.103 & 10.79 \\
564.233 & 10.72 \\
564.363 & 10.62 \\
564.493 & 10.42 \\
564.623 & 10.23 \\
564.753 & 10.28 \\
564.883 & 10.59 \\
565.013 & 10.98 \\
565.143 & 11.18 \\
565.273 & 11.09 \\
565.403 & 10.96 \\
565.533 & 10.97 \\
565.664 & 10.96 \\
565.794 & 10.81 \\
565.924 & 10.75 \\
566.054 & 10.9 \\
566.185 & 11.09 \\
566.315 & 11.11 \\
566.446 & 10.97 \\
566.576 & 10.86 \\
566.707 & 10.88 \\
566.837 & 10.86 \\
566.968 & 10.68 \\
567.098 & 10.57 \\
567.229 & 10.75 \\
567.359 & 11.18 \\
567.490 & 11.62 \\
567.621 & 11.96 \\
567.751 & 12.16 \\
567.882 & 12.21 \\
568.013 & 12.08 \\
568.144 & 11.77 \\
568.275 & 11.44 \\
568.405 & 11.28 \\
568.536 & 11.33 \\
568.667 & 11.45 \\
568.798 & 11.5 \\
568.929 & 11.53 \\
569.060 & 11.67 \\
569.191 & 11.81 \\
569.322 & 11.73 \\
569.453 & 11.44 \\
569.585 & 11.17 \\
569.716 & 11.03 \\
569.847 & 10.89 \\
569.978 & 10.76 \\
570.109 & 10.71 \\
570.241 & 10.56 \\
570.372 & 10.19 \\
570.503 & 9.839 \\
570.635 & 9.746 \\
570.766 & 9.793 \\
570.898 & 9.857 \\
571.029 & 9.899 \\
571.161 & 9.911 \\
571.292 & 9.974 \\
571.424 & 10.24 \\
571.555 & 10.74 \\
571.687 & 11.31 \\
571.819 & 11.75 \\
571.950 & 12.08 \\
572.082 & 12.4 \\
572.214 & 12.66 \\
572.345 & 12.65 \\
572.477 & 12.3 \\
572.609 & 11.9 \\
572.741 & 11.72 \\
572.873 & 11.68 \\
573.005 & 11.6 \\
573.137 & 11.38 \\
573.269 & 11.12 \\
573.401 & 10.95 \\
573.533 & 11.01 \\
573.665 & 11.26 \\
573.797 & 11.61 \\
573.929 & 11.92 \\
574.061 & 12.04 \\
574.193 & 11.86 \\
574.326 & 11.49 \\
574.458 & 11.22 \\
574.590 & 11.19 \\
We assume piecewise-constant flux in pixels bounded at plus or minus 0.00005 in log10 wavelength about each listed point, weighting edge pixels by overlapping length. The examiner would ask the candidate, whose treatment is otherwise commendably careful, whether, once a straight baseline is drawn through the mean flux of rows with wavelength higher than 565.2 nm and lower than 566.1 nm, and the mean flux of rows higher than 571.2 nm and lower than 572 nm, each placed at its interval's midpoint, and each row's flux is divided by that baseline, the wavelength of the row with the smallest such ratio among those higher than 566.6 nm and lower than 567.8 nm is 567.098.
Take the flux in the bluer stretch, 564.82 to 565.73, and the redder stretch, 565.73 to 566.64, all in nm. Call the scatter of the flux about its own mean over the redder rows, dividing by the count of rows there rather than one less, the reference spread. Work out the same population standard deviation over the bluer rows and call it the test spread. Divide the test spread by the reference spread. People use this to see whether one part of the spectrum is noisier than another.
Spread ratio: 1.3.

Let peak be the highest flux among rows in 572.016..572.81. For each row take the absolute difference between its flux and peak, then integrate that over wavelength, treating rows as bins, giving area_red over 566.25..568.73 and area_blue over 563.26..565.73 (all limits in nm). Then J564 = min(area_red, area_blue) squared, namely 11.0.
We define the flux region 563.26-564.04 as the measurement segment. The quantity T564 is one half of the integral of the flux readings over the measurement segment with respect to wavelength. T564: 4.25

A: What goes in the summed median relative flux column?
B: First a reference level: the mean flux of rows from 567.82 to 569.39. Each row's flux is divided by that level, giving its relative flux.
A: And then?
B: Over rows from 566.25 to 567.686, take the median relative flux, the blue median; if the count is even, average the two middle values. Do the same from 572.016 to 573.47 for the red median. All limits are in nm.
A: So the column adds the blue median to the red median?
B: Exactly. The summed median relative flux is 1.94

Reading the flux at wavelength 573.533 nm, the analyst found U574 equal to 11.01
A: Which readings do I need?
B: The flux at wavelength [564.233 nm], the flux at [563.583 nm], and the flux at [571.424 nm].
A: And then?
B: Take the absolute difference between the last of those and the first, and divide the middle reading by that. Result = 23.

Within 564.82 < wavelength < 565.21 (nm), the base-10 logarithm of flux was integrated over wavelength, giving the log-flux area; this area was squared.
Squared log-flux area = 0.164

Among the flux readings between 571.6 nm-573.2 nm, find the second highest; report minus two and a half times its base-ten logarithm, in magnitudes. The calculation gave -2.755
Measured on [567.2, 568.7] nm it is -2.712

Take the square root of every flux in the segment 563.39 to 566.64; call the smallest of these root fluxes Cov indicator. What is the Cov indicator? 3.20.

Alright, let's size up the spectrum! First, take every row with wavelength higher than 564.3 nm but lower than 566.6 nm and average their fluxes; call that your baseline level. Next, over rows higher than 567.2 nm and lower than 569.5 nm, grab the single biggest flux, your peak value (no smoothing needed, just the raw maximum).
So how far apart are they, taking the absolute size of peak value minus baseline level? 1.4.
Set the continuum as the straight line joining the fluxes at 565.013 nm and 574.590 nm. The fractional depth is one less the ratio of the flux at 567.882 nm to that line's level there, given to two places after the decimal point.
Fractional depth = -0.11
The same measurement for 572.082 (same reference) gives -0.11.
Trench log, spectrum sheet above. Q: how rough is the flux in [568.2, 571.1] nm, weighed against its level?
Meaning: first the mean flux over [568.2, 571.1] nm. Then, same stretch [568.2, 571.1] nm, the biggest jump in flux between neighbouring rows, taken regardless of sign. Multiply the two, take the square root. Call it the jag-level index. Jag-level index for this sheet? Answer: 2.01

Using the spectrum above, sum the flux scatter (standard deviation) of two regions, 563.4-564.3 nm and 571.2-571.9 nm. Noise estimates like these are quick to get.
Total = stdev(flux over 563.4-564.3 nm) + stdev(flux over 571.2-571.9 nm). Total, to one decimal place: 0.8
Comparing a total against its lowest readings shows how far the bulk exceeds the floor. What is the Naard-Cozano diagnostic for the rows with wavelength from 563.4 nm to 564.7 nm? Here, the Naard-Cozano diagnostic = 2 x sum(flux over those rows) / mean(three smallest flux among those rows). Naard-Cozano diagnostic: 20.64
